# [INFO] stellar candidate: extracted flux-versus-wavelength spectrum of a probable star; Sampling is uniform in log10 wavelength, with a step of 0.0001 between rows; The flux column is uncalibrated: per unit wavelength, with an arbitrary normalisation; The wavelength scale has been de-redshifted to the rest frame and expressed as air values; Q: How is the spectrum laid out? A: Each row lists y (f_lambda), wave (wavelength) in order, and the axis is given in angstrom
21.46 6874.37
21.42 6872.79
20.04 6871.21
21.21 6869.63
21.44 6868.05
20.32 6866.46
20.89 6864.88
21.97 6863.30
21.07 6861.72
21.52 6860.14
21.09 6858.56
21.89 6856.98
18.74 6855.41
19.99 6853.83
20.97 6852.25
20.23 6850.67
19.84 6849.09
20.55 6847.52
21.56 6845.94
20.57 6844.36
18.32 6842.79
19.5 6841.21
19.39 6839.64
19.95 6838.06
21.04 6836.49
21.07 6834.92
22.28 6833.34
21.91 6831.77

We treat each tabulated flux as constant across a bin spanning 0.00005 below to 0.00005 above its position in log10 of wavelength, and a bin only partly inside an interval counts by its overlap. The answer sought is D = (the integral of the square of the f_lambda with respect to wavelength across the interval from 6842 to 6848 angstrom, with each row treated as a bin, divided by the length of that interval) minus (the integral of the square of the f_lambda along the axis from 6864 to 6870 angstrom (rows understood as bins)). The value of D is -2225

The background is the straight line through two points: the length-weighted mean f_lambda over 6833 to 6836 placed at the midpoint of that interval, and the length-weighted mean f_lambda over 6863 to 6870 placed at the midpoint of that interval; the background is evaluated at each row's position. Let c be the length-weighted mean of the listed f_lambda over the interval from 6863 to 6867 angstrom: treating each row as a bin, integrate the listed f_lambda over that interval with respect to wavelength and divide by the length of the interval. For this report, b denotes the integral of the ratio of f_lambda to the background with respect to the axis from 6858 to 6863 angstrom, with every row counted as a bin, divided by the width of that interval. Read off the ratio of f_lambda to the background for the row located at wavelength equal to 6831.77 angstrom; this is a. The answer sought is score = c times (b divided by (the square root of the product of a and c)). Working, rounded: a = 1.02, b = 1.01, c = 21.0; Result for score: 4.57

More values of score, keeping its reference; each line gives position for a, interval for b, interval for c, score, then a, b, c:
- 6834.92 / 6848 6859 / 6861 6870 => 4.45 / 0.98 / 0.96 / 21.1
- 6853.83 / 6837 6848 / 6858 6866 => 4.44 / 0.94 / 0.93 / 21.3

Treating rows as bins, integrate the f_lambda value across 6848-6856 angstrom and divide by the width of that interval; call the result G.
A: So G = 20.0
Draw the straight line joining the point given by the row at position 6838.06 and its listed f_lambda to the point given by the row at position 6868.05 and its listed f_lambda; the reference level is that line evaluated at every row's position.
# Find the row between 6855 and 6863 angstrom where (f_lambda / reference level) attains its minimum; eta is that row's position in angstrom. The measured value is 6855.41 angstrom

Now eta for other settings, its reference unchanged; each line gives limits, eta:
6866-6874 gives 6871.21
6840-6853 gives 6842.79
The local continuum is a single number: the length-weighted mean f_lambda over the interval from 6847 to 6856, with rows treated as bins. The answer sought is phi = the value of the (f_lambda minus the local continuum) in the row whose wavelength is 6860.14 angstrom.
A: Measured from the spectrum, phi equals 1.5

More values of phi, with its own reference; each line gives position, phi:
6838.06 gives -0.1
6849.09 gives -0.2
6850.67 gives 0.2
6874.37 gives 1.4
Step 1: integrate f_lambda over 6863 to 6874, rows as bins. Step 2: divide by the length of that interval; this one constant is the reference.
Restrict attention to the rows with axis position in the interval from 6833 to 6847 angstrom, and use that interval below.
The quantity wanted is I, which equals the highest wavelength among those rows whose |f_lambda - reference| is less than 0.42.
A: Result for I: 6836.49 angstrom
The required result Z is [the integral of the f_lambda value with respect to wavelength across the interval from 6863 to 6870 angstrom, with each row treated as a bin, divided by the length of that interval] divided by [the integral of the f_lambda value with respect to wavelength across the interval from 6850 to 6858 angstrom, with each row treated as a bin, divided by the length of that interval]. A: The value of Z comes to 1.03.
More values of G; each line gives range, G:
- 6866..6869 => 20.9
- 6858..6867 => 21.2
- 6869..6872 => 20.6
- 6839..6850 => 20.0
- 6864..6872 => 20.8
